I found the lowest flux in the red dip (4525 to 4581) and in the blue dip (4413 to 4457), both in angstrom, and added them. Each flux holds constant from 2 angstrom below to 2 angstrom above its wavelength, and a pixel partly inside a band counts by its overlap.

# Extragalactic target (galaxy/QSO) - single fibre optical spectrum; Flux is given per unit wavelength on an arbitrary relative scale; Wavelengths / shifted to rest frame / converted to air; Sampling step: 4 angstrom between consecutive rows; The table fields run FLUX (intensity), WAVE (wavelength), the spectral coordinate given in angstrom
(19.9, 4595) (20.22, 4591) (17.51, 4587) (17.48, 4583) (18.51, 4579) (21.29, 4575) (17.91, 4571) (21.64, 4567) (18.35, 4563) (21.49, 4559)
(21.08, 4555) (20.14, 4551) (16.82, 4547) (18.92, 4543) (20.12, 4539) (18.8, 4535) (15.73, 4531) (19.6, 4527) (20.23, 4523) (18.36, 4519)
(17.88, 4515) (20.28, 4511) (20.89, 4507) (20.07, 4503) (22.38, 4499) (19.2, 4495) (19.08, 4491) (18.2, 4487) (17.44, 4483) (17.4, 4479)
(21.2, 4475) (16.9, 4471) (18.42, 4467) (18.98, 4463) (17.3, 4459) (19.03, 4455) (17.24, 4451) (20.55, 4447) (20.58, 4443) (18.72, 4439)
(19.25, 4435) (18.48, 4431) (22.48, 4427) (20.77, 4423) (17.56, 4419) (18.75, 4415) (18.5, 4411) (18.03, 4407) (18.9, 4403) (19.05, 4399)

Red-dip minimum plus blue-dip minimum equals 33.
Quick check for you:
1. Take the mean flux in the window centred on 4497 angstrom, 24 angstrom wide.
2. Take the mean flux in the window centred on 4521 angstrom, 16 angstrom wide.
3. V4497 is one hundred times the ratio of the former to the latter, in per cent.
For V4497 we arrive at 105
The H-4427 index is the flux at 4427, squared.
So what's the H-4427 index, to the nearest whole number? 505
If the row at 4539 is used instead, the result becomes 405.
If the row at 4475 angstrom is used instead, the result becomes 449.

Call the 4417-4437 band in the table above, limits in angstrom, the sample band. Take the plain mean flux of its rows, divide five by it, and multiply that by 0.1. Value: 0.0254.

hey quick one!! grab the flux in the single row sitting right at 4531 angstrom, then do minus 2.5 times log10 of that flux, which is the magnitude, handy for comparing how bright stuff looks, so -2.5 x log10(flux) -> -2.99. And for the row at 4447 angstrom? -3.28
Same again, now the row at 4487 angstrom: -3.15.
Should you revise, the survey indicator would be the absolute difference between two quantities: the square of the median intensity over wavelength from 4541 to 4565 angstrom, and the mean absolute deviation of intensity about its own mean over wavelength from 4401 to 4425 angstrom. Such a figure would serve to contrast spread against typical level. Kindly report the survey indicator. 381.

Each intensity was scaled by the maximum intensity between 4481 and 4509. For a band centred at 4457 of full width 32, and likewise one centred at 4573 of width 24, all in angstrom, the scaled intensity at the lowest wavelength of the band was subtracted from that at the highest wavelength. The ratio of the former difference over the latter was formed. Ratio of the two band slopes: 4.2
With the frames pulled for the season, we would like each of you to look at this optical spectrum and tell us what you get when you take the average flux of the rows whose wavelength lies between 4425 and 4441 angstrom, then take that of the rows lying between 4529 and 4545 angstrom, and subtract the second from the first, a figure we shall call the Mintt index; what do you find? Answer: 1.3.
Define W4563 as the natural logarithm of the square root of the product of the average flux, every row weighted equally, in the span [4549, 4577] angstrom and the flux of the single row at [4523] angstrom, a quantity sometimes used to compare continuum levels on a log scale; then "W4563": 3.01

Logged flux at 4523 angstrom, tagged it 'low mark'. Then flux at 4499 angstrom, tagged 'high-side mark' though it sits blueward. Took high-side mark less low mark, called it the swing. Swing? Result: 2.15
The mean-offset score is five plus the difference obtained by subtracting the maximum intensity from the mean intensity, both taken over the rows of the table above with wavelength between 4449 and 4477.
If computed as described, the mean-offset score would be 2.2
